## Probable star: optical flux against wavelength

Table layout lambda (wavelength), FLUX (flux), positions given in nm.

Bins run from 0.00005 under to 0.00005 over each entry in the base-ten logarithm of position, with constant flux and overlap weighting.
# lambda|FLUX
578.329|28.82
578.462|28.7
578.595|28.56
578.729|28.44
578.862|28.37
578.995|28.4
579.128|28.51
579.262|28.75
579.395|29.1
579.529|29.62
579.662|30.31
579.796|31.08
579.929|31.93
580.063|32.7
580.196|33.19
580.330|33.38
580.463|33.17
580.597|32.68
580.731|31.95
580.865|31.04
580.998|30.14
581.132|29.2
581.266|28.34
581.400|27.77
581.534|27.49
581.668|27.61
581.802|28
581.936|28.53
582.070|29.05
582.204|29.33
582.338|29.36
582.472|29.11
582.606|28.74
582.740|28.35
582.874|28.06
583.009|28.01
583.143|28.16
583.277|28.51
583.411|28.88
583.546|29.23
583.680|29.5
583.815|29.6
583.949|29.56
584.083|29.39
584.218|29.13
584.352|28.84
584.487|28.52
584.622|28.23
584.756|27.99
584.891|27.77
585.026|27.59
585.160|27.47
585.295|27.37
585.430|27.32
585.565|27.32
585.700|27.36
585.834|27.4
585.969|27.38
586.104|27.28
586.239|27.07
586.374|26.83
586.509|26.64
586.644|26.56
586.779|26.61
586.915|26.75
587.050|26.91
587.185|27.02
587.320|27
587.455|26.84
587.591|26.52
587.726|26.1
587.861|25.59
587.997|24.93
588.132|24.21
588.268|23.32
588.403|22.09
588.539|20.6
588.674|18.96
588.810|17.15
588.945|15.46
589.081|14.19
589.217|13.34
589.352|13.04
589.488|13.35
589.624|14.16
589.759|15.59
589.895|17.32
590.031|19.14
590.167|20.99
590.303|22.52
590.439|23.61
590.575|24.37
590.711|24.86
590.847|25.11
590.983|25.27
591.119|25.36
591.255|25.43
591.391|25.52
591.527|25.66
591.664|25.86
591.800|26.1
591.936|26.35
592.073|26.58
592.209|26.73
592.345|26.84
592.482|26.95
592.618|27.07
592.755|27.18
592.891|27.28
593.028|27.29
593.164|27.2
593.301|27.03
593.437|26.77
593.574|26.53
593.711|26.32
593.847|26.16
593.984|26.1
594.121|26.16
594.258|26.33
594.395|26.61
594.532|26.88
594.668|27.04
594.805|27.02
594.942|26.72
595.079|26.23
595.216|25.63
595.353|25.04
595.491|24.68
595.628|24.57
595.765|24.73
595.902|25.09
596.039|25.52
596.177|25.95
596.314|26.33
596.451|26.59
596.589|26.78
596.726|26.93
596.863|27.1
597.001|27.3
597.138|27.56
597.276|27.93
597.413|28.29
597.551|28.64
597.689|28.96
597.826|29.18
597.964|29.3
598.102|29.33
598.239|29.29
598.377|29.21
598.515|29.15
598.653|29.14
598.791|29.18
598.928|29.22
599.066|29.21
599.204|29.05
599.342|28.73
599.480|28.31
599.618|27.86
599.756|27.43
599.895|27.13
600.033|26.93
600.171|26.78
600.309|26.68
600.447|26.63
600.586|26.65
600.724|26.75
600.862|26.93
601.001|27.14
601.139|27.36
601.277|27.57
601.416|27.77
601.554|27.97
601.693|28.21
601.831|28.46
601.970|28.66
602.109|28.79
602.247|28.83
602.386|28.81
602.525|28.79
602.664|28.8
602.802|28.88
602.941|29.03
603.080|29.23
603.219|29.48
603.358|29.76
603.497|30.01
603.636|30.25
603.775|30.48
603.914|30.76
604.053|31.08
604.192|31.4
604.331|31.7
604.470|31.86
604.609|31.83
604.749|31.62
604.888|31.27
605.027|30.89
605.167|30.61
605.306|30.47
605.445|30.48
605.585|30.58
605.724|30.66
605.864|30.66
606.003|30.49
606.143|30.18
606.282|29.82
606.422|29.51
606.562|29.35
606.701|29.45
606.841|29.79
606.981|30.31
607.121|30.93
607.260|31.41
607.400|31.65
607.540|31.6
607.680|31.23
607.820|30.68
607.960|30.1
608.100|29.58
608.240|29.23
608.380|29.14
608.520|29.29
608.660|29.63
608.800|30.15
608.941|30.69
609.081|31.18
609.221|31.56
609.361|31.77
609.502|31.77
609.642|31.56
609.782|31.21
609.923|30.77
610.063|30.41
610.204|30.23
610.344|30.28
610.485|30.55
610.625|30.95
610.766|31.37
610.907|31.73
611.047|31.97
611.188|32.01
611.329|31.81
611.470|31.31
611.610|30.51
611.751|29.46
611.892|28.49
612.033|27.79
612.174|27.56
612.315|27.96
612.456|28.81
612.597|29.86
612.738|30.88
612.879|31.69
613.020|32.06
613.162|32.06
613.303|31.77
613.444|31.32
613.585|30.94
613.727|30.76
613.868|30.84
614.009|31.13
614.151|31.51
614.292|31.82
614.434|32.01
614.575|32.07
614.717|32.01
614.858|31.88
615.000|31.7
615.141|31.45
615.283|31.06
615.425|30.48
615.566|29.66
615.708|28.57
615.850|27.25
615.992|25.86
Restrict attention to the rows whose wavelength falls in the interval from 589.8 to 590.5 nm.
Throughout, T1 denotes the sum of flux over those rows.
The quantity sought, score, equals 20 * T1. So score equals 2072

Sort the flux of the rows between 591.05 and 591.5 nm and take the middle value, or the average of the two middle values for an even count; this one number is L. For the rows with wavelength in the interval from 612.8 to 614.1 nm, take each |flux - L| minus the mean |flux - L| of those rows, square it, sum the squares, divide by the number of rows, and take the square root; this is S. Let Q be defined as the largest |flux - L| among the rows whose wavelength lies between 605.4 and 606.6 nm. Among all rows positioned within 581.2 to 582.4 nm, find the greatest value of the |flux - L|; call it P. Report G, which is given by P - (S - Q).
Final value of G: 8.7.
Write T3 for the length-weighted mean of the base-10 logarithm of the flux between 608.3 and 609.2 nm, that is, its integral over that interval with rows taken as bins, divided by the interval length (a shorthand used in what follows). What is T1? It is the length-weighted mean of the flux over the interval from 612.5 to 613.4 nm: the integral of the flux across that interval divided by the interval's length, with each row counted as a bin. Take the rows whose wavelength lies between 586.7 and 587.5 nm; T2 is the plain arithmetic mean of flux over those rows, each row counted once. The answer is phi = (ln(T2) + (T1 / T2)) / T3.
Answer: 3.01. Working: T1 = 31.3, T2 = 26.9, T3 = 1.48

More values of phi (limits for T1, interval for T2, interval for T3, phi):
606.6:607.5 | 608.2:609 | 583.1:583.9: 3.02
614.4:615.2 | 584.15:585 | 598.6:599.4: 3.05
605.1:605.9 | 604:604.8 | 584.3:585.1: 3.05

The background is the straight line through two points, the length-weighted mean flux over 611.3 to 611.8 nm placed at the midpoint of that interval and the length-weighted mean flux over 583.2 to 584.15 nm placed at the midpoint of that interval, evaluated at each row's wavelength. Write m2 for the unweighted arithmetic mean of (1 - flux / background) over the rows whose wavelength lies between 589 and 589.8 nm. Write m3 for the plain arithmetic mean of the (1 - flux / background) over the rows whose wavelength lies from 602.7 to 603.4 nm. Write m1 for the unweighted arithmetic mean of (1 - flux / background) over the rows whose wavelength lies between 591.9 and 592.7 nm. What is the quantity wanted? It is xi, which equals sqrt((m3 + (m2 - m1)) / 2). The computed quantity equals 0.48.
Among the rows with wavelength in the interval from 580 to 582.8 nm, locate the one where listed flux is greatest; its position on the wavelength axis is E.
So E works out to 580.330 nm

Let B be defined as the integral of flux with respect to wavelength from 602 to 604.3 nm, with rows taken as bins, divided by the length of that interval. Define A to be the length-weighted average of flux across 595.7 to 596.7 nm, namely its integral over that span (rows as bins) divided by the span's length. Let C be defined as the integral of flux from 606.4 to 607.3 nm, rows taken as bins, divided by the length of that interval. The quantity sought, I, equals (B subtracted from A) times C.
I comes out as -113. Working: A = 25.9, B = 29.7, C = 30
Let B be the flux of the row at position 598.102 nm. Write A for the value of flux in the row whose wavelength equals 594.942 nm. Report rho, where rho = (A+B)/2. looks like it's 28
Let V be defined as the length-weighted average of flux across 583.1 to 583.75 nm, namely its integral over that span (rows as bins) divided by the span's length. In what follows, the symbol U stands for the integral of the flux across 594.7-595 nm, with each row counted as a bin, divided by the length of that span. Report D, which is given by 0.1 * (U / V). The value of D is 0.093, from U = 26.9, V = 28.9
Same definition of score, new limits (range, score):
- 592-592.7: 2683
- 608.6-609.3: 3064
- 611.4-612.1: 2951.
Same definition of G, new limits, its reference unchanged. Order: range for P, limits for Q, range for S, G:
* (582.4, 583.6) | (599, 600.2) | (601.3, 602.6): 7.2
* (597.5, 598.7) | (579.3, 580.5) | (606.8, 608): 11.2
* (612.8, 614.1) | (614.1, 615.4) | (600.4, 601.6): 12.8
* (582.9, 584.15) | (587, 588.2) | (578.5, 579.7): 5.1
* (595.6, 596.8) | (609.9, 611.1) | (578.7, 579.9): 7.1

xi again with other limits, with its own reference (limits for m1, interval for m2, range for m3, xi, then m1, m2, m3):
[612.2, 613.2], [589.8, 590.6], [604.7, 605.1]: 0.35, 0.01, 0.28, -0.03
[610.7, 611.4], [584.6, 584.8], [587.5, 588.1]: 0.32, -0.03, 0.04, 0.13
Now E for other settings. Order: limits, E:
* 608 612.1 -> 611.188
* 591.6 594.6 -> 593.028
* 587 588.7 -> 587.185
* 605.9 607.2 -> 607.121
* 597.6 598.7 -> 598.102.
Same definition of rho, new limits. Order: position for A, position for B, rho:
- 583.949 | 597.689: 29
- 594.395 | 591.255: 26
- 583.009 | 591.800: 27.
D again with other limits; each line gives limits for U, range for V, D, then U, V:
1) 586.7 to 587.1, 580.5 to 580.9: 0.083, 26.7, 32.0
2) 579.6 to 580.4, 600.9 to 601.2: 0.118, 32.1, 27.2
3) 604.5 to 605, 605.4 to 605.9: 0.103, 31.5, 30.6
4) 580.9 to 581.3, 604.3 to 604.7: 0.093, 29.5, 31.8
